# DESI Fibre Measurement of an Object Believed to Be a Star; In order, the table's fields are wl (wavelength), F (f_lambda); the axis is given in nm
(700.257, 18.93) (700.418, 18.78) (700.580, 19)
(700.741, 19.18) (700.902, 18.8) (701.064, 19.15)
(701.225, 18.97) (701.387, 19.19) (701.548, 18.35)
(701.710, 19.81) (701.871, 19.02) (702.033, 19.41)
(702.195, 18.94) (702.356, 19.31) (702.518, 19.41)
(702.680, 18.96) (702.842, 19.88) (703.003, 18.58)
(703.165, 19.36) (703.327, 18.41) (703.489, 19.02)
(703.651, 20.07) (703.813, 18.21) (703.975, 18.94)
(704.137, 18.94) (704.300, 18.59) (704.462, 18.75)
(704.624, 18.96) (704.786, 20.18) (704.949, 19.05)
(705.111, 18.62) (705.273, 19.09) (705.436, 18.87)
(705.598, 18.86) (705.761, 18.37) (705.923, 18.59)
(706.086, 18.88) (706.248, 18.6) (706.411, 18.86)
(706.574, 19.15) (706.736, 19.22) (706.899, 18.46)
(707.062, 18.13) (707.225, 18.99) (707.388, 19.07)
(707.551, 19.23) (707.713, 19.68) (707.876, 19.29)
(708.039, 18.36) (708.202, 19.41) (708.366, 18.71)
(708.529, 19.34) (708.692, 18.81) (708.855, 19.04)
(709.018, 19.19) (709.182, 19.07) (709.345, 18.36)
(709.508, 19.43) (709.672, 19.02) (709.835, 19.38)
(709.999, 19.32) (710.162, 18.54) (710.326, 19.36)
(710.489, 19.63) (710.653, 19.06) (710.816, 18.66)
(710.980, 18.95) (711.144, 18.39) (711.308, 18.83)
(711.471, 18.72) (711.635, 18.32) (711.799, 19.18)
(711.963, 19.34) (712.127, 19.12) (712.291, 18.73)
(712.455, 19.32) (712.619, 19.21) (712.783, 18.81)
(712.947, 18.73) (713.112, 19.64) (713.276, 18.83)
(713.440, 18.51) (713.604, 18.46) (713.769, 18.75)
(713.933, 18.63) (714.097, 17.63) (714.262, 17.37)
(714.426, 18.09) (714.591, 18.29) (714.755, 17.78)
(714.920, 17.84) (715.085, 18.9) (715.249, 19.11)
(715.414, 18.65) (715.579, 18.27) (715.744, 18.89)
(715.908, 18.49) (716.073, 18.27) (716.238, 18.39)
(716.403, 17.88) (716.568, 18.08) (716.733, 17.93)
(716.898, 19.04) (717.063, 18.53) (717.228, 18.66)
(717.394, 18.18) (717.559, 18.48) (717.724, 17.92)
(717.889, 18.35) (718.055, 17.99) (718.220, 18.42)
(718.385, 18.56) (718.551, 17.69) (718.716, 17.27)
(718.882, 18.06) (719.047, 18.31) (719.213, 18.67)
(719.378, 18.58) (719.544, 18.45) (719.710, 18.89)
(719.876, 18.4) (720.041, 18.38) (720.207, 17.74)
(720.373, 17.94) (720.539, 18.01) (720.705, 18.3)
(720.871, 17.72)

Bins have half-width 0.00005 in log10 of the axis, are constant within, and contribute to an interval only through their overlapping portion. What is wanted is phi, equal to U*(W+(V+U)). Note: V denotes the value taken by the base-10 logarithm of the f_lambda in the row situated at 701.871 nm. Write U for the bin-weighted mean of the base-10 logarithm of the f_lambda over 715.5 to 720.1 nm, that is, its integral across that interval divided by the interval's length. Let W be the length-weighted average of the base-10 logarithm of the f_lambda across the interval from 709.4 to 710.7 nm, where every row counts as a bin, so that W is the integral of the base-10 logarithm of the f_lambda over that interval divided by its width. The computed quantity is 4.83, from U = 1.26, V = 1.28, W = 1.28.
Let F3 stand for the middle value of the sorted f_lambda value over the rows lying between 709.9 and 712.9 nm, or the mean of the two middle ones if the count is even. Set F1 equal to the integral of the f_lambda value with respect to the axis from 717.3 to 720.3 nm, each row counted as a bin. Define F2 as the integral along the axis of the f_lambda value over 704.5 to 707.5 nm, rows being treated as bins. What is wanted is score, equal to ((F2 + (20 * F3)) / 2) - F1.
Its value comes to 164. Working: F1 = 54.7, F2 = 56.7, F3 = 19.0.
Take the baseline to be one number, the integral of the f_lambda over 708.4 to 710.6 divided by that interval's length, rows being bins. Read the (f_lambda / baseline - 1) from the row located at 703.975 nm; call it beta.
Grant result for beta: -0.01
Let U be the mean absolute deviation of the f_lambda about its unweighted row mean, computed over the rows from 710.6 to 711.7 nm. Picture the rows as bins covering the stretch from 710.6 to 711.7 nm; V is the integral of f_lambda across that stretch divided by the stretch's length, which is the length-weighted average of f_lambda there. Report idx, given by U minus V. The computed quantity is -18.5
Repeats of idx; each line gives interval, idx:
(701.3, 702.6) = -18.9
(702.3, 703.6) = -18.8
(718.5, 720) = -17.9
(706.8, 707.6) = -18.4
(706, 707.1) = -18.5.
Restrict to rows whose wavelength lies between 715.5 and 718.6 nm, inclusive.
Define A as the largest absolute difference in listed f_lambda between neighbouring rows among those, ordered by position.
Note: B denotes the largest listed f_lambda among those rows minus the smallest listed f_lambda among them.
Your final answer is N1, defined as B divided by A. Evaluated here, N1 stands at 1.2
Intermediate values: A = 1.11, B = 1.35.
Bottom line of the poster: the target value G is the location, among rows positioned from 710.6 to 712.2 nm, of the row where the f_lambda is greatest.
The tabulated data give 711.963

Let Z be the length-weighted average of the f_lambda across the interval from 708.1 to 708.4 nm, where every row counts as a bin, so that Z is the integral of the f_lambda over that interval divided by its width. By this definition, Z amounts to 19.0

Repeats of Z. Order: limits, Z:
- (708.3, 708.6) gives 19.0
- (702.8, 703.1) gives 19.2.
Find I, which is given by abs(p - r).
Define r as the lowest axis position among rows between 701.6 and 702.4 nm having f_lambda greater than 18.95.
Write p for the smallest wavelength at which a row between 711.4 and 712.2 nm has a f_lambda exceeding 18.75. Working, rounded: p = 711.799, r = 701.710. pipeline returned 10.09 nm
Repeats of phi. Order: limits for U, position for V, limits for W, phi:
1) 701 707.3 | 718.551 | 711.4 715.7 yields 4.85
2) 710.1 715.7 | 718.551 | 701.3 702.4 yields 4.83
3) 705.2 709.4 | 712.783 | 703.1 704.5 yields 4.89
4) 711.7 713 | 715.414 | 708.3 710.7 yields 4.90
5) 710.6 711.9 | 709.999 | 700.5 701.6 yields 4.89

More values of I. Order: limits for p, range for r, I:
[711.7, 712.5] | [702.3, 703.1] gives 9.44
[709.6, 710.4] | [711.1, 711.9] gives 2.13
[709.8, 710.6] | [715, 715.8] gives 5.41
